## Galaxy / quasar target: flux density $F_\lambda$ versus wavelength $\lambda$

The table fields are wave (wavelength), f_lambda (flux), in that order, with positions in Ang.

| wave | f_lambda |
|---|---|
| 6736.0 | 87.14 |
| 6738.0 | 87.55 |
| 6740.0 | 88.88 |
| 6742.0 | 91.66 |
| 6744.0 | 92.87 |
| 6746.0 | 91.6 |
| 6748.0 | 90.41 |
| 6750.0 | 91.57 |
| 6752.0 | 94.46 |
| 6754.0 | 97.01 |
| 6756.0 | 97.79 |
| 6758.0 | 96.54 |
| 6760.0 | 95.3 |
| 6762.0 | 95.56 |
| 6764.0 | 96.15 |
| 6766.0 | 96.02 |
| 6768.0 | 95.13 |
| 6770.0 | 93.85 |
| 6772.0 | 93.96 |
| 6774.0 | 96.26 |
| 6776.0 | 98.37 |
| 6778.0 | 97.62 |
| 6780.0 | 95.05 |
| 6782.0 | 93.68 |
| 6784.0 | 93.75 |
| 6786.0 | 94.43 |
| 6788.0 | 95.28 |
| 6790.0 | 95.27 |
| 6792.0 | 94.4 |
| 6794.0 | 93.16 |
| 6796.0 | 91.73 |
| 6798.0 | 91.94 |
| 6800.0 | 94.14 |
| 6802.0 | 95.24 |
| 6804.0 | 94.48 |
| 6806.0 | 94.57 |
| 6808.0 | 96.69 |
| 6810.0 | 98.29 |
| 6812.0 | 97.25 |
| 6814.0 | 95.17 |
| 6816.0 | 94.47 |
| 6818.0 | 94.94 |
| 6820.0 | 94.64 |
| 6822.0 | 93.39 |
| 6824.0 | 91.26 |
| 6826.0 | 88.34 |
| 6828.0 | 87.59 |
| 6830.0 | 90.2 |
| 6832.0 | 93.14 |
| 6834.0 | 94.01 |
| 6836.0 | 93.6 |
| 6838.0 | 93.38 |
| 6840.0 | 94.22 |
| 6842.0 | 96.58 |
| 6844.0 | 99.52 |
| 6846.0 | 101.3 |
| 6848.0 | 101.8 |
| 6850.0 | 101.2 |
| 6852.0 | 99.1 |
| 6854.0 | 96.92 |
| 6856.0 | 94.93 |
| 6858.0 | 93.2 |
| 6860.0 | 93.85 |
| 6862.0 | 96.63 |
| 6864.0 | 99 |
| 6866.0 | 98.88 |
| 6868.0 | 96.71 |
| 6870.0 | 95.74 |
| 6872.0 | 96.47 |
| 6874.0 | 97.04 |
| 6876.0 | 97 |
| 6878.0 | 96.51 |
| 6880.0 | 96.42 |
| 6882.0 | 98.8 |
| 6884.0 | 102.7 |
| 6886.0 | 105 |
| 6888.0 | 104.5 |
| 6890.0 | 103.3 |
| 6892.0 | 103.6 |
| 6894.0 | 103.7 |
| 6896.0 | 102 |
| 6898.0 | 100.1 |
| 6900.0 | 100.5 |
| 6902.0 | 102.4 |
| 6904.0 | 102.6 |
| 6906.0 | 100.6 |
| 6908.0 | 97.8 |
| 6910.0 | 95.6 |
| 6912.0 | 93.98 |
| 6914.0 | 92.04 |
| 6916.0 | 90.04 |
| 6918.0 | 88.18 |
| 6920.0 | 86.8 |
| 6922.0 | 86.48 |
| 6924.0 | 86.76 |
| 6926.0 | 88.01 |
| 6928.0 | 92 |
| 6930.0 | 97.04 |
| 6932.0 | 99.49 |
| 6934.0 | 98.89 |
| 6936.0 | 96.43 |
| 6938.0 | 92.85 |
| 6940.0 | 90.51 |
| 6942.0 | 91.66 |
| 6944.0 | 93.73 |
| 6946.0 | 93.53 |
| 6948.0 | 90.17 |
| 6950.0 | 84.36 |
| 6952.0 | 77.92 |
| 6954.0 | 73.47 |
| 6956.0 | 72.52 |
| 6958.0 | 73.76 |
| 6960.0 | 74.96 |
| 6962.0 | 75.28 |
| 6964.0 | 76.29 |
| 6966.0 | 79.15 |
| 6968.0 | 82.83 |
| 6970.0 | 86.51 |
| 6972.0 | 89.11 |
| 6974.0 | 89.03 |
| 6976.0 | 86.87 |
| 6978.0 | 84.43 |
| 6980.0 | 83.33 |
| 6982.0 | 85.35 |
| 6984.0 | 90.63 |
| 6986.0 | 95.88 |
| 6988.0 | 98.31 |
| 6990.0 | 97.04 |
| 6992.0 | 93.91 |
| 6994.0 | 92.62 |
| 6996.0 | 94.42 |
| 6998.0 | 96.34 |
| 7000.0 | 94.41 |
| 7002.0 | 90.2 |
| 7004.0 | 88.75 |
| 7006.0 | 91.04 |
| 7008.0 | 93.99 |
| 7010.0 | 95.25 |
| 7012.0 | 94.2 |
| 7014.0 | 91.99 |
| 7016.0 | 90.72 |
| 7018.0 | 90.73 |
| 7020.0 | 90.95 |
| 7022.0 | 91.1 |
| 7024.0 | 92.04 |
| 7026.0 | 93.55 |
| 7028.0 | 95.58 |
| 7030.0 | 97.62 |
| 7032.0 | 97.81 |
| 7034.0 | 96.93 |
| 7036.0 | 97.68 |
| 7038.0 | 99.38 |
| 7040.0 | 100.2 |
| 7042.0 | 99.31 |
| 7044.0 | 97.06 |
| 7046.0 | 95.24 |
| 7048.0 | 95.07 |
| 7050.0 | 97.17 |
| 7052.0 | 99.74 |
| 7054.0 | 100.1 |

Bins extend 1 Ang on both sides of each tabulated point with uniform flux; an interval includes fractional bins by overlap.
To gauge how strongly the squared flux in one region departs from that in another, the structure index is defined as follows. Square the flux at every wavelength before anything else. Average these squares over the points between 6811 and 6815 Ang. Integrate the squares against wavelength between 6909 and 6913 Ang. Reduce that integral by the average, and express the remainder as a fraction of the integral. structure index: 0.74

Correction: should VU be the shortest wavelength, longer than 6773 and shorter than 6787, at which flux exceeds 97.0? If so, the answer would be 6776.0 Ang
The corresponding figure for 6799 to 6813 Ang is 6810.0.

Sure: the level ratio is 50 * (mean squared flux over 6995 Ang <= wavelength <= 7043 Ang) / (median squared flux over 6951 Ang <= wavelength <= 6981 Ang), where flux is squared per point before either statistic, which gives 71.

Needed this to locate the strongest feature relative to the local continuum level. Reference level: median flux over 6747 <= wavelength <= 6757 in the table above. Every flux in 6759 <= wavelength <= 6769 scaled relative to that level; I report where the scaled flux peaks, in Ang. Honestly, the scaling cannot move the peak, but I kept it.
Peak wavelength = 6764.0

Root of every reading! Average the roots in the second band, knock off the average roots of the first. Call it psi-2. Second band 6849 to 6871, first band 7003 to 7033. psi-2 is 0.20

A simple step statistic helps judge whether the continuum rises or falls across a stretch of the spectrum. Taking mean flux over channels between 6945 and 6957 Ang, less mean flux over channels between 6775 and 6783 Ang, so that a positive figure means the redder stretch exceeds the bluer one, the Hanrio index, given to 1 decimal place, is -14.2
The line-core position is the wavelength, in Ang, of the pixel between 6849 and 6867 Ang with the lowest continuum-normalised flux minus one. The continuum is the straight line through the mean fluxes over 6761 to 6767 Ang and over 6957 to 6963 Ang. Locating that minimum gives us 6858.0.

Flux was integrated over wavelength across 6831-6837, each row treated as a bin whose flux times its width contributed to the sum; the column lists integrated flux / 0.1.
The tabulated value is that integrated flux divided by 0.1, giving 5615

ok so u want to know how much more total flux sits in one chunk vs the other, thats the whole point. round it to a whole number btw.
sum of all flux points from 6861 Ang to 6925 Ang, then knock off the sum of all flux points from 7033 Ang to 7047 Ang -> 2432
